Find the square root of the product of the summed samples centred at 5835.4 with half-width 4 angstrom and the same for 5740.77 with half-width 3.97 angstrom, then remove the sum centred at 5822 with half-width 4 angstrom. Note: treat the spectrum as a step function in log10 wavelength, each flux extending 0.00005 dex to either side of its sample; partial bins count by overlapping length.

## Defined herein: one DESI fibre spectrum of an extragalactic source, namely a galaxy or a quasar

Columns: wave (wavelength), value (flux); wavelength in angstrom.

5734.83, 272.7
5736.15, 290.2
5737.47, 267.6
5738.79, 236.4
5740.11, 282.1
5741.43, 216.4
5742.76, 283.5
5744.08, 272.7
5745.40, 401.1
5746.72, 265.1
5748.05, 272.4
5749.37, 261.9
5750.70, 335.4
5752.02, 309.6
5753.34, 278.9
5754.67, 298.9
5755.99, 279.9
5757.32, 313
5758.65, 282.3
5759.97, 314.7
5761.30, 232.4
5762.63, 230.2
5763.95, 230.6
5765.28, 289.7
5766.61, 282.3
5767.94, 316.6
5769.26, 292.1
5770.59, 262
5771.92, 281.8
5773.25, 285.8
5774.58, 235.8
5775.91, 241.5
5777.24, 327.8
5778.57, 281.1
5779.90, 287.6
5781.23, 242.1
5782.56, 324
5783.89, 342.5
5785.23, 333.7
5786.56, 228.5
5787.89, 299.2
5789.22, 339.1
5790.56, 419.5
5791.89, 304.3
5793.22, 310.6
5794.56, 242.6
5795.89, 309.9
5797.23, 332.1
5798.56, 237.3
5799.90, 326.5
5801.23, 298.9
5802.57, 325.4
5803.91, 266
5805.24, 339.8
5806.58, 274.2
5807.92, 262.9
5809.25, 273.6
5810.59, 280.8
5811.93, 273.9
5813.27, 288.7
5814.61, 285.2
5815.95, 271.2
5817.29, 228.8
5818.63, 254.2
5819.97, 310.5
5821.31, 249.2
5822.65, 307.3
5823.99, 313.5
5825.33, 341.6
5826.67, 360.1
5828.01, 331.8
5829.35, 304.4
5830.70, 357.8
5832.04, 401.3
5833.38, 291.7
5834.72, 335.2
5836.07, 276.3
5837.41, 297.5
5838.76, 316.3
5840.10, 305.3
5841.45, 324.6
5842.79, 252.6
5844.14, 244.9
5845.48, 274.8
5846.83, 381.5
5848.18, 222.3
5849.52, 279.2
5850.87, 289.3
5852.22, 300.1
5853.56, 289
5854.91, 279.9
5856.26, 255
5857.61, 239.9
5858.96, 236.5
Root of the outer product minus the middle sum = -47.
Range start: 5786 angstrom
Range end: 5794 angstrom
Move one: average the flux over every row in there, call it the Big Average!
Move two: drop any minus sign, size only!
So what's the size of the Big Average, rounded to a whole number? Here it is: 317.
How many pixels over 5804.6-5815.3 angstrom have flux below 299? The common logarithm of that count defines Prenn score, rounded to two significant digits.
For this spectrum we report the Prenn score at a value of 0.85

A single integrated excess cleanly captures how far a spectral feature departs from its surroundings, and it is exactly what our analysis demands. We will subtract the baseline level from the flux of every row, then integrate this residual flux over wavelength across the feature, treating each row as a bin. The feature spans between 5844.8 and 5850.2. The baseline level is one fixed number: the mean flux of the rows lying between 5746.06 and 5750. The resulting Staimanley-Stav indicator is 124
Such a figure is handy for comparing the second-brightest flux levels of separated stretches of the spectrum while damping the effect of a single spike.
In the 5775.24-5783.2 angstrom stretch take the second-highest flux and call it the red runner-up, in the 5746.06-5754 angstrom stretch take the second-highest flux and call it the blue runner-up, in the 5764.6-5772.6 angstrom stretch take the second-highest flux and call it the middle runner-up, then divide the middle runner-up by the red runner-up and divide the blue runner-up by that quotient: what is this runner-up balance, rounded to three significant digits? 343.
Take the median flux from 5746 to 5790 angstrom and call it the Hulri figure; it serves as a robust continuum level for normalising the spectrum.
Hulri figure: 282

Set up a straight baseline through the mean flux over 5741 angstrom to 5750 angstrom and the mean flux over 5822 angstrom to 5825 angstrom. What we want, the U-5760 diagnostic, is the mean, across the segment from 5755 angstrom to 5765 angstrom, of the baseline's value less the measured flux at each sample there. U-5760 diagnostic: 18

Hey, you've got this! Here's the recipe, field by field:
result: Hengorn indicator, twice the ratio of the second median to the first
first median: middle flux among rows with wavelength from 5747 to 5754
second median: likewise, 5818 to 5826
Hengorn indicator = 2.2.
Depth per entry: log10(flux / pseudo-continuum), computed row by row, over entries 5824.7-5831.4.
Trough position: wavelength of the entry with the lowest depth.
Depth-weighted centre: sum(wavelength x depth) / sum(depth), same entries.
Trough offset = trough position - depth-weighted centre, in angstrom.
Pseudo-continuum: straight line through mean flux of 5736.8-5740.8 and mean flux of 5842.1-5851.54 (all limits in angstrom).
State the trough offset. 1.4 angstrom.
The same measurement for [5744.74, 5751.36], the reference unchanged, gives 2.0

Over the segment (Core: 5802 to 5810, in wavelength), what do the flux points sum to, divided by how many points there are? 290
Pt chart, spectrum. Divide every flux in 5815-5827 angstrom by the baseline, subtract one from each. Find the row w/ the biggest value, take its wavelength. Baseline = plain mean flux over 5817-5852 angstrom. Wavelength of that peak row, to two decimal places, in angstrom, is 5826.67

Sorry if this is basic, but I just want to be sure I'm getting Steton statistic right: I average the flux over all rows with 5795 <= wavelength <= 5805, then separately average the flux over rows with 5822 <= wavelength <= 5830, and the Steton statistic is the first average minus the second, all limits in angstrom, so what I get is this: -27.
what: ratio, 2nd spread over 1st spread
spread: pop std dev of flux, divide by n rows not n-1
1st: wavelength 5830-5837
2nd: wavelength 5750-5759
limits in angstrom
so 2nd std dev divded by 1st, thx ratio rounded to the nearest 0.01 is 0.43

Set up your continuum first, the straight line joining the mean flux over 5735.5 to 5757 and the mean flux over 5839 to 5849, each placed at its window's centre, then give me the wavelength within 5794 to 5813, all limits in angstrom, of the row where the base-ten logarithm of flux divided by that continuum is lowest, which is 5798.56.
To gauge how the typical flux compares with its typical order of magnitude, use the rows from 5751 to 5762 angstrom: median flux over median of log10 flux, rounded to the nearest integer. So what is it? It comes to 118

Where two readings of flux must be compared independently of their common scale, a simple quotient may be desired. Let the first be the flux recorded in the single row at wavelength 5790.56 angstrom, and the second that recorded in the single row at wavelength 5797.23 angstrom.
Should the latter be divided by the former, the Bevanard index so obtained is 0.79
